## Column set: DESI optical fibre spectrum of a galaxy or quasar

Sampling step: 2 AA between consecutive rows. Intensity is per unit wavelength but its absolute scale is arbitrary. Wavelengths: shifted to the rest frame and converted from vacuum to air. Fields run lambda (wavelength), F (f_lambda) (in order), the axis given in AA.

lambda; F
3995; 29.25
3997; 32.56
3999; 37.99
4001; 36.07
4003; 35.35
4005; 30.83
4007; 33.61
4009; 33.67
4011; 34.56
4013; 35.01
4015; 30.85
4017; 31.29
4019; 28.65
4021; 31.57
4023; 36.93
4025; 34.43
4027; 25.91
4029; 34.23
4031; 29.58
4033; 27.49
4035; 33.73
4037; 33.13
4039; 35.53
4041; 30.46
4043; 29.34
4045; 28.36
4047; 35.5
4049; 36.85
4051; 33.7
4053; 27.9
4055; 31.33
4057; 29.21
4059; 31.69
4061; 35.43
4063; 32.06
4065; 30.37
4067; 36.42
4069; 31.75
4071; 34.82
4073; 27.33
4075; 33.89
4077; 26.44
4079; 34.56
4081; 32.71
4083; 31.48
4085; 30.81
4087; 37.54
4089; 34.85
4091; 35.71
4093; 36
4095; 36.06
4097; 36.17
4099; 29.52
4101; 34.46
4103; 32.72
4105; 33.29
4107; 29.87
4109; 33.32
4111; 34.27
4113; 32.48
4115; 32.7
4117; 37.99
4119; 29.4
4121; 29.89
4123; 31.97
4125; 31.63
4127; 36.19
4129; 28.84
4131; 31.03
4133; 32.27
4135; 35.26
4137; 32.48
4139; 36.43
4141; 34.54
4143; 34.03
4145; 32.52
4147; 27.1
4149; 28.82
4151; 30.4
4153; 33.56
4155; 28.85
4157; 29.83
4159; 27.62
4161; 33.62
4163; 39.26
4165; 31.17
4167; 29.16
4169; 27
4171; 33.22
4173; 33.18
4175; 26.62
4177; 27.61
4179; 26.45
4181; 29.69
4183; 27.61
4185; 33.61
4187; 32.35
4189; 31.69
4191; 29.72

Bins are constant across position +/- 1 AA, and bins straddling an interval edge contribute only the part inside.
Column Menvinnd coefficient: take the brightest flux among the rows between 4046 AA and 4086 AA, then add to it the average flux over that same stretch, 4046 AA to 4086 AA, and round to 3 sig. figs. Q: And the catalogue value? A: 69.1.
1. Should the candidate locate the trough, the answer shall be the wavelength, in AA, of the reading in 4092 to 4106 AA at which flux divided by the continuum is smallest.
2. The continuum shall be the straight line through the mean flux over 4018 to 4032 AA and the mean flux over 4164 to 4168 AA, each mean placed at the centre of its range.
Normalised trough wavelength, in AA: 4099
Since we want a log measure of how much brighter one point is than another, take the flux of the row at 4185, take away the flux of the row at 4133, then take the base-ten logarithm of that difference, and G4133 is 0.1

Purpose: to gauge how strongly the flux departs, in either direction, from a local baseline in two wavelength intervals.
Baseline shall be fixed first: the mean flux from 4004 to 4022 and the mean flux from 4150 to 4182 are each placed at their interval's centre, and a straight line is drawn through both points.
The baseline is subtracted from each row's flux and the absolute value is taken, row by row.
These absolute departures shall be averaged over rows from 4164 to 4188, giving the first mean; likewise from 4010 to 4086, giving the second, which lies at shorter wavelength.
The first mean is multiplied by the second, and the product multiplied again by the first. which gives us 15.8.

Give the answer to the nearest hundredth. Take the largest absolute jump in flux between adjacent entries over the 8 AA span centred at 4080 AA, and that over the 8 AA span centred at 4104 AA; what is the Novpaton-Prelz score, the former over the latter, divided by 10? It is 0.24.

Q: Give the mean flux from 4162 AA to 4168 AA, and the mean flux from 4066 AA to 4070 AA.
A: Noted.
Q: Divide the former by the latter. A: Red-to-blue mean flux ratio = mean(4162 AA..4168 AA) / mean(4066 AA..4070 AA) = 0.97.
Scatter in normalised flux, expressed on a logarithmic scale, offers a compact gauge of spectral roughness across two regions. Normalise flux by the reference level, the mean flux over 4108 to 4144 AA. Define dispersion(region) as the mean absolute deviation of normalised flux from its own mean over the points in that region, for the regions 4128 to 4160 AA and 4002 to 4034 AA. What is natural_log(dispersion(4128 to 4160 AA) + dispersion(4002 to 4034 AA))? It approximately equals -1.89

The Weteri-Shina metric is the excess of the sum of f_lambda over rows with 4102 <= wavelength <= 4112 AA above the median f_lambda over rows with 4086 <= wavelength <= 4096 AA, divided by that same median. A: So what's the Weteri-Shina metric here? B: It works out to 3.54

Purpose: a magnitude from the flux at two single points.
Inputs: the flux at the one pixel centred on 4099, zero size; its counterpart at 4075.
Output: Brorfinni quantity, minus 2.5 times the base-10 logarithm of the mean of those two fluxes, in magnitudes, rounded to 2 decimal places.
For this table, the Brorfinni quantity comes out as -3.75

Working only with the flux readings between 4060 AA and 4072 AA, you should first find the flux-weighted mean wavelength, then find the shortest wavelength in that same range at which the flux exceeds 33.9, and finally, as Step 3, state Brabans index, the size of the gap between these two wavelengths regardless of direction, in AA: 5.0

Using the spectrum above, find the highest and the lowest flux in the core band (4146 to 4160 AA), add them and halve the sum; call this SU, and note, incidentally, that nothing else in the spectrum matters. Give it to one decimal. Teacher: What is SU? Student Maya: 30.3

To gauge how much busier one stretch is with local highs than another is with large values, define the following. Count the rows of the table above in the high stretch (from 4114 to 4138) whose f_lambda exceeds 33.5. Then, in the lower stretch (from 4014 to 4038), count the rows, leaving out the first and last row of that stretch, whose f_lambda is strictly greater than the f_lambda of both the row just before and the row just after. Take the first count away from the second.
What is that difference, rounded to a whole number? 1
